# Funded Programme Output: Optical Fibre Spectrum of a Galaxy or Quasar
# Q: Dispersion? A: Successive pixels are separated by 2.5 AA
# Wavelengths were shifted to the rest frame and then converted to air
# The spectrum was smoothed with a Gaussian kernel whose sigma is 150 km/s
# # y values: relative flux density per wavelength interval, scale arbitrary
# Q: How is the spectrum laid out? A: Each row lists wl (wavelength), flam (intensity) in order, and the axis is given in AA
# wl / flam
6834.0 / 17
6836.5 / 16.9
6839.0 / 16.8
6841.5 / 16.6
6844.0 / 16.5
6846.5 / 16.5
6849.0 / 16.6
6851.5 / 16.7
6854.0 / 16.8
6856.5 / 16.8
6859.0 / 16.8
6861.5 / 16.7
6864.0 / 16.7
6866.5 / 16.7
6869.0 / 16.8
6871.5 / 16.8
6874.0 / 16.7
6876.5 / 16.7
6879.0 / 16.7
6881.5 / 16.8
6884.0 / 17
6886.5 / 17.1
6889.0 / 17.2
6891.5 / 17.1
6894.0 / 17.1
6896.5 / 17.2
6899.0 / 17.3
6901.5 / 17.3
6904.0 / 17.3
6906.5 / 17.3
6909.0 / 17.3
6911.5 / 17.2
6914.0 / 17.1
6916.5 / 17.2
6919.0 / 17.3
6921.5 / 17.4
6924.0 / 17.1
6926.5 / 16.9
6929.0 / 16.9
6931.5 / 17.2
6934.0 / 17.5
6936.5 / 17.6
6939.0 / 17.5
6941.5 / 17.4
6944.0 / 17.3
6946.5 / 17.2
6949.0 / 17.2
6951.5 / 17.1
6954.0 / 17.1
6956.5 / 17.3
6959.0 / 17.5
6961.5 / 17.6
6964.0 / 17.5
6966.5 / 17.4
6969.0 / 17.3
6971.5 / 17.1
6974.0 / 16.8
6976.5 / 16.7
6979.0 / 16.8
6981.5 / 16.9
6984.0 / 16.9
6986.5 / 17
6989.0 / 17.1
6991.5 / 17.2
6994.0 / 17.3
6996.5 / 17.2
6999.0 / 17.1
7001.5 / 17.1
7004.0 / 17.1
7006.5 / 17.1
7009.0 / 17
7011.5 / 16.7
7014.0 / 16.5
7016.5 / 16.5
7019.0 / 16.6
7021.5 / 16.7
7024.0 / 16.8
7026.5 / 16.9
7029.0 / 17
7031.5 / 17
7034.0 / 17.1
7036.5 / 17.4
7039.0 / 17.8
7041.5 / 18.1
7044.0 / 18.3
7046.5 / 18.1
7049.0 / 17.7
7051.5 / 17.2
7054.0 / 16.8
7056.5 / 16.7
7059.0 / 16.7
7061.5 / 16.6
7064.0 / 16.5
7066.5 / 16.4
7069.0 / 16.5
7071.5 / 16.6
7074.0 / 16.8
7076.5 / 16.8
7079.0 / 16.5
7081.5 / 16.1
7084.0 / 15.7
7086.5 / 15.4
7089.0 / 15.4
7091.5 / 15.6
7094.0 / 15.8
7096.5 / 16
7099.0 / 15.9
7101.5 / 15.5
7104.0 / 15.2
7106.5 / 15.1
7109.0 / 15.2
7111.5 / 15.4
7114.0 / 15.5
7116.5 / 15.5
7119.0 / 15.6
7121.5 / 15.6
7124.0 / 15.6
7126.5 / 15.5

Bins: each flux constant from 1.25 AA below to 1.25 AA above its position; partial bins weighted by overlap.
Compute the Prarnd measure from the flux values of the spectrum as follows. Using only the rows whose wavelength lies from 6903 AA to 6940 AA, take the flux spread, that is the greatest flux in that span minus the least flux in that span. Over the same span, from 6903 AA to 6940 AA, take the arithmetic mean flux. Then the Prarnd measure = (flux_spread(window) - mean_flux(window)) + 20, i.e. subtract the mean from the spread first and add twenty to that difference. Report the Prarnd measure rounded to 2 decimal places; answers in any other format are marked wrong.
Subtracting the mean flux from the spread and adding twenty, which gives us 3.45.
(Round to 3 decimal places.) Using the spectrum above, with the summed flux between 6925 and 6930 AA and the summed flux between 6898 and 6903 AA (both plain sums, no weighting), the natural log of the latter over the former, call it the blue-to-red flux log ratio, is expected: 0.023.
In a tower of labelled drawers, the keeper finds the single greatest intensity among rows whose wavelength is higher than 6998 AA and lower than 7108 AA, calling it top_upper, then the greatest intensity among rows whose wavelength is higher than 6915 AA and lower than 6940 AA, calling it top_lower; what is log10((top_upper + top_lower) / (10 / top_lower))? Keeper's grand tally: 1.80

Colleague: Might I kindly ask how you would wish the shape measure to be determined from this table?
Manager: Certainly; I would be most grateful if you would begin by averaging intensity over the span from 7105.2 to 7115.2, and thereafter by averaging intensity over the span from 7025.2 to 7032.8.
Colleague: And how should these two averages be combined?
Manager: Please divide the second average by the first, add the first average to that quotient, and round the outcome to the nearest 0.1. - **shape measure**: 16.4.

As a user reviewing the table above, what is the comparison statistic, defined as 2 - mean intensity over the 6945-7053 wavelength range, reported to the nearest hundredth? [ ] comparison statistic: -15.16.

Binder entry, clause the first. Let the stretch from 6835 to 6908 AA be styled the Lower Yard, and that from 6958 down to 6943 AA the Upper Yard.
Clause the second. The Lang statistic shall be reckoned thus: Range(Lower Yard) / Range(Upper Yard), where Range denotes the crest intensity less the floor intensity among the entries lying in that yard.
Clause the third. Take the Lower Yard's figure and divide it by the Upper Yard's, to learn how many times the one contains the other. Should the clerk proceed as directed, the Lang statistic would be 4.0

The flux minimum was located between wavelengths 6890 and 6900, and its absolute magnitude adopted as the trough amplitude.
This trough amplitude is 17.1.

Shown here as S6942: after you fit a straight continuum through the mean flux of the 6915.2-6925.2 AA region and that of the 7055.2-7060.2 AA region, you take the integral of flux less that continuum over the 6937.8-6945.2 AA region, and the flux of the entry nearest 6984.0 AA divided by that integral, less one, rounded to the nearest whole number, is 9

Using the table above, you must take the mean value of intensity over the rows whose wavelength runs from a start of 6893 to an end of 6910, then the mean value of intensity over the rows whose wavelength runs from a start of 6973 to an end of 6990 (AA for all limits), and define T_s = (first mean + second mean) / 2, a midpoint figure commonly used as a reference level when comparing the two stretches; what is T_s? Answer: 17.1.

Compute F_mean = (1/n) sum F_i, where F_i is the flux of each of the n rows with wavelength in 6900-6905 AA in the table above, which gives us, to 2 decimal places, 17.30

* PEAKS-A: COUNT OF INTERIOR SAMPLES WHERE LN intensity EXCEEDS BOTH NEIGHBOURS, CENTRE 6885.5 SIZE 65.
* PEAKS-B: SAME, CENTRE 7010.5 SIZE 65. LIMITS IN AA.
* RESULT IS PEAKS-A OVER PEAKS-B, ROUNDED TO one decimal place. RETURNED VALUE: 1.0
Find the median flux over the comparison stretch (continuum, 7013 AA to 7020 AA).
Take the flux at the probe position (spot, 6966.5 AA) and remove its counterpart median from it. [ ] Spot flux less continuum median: 0.90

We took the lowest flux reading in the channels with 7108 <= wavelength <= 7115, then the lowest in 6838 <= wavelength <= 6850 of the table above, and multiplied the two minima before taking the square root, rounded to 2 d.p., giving 15.84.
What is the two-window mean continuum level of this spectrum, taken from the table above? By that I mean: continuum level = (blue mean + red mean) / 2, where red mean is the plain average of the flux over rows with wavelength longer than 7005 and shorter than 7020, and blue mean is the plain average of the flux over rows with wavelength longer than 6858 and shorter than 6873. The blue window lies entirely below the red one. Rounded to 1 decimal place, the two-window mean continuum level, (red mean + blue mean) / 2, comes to 16.7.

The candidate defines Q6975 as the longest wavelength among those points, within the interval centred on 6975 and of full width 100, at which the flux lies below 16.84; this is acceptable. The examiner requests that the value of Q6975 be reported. 7024.0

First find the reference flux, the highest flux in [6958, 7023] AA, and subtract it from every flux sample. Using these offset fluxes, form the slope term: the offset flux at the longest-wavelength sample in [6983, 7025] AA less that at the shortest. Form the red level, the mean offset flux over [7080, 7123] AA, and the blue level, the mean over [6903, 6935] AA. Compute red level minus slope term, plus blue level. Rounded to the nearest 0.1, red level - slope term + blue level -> -2.3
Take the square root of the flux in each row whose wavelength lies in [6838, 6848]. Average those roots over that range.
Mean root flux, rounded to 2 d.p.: 4.07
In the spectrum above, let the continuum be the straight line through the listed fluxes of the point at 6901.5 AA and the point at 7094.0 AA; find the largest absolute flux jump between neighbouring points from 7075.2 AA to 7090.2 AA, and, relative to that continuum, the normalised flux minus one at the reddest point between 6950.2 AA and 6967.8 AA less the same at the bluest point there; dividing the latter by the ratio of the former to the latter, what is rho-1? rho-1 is 0.0016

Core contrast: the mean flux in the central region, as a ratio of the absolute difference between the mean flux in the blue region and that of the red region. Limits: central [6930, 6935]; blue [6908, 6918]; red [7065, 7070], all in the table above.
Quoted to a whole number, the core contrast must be 23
